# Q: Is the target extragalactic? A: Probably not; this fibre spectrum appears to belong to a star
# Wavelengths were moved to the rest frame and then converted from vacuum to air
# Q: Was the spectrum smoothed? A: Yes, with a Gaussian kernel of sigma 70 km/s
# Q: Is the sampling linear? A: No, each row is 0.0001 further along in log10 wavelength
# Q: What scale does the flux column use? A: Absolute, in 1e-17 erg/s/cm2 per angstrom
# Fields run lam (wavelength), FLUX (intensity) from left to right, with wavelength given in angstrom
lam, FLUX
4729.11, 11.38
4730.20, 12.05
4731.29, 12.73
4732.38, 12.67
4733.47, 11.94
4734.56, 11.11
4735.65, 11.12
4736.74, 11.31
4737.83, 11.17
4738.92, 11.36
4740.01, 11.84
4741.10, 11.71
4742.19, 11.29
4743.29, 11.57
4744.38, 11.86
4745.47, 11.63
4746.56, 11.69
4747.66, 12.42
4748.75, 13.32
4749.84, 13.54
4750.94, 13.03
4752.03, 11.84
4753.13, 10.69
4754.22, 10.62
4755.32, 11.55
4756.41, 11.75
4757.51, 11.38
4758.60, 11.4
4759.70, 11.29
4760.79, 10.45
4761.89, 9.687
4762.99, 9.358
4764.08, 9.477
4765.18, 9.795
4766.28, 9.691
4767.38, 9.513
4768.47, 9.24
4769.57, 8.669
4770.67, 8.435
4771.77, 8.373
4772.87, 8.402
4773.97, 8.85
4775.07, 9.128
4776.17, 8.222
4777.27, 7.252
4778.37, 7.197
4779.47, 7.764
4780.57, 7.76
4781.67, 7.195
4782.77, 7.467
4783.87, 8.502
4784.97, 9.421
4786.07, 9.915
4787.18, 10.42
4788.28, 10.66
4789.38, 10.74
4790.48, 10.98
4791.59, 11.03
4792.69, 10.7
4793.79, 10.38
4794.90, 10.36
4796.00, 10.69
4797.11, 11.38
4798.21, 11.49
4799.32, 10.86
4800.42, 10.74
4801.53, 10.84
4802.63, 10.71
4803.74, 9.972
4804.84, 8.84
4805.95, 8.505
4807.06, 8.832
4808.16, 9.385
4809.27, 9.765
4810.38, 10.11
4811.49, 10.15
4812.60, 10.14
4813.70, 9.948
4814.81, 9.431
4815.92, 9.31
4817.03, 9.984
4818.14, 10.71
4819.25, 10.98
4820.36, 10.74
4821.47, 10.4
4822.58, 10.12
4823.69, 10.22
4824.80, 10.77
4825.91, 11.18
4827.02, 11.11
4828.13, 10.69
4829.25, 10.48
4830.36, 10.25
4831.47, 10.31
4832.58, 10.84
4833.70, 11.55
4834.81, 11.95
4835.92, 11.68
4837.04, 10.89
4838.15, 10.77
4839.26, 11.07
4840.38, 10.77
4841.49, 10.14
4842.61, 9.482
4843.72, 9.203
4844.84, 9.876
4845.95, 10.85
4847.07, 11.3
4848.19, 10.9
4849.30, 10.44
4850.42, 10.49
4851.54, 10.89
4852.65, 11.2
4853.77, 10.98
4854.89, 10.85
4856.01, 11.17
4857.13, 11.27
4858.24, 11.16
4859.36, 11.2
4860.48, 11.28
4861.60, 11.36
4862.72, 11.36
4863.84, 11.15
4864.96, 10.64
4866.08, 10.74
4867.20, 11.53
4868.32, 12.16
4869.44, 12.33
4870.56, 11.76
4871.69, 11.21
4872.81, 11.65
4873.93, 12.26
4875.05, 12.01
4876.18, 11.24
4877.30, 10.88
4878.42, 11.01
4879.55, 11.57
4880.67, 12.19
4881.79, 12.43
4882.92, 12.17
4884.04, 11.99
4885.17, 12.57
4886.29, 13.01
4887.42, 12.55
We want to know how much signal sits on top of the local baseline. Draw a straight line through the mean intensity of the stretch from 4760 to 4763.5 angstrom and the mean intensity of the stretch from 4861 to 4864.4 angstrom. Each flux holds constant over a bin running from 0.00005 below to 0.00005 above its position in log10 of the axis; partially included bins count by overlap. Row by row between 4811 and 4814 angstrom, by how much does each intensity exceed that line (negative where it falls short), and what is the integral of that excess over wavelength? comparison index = -1.6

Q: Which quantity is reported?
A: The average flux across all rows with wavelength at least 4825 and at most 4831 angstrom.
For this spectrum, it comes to 10.7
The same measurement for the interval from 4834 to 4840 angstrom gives 11.3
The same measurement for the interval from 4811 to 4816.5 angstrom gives 9.8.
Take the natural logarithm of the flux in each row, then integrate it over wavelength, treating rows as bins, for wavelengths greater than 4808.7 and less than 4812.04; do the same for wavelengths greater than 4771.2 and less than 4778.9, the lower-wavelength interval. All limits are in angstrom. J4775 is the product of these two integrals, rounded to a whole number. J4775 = 124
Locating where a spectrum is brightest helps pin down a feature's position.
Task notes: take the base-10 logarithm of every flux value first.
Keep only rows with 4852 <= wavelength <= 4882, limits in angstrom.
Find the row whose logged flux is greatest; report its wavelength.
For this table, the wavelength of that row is 4881.79 angstrom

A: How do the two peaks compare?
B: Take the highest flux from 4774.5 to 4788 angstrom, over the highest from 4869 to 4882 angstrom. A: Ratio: 0.84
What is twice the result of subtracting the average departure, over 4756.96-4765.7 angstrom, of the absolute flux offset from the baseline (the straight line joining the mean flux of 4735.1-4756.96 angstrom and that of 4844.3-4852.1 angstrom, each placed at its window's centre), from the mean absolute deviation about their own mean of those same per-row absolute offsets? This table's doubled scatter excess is -0.99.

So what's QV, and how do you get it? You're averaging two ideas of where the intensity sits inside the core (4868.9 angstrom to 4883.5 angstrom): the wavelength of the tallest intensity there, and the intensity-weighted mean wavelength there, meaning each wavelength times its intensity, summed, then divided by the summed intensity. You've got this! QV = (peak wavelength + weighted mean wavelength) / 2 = 4879.0 angstrom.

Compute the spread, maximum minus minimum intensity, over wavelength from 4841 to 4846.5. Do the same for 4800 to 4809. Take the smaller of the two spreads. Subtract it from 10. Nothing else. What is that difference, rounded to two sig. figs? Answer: 8.4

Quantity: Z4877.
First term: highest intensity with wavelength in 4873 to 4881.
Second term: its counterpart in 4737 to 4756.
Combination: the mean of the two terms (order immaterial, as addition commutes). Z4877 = 12.9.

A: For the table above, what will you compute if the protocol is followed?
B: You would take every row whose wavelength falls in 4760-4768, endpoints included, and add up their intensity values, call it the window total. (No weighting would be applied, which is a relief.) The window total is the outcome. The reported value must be 68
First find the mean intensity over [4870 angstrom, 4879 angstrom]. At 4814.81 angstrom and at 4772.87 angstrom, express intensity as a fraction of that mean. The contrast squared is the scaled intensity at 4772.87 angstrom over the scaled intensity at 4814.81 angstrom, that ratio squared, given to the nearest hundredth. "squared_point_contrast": 0.79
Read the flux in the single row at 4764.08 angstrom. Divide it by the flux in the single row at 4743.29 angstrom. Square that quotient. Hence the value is 0.7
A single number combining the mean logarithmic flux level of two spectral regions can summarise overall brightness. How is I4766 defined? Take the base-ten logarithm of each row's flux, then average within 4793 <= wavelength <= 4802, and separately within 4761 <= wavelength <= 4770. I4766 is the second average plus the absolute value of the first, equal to 2.01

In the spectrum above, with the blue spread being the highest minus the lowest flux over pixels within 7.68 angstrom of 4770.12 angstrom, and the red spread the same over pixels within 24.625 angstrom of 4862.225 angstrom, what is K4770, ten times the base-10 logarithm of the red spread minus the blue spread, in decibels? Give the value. 1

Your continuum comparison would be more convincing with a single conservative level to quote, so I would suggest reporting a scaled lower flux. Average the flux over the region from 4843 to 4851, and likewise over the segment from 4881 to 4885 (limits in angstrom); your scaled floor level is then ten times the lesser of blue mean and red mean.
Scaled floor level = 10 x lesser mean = 104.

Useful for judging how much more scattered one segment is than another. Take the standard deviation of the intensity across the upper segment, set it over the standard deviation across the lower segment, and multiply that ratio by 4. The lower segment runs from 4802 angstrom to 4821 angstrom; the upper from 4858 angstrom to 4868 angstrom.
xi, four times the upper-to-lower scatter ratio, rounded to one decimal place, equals 1.6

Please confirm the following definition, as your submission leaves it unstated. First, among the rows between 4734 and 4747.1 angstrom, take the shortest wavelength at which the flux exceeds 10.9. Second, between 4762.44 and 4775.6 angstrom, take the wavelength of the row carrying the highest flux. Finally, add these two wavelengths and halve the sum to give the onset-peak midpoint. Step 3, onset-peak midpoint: 4749.9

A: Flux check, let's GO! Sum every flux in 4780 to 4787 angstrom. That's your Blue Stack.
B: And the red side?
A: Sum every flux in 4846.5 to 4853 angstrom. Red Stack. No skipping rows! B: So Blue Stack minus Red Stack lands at -15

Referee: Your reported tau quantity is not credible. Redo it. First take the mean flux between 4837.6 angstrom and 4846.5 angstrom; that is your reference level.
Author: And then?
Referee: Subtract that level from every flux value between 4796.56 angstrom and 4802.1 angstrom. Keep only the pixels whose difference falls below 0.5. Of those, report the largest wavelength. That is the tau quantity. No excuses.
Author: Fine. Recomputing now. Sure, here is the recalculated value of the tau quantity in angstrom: 4800.42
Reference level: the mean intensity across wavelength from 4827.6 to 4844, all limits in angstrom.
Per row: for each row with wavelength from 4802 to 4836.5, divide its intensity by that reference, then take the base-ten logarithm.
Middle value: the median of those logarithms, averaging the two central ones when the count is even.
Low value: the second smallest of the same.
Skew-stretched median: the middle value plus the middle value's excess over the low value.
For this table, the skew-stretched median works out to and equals 0.05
